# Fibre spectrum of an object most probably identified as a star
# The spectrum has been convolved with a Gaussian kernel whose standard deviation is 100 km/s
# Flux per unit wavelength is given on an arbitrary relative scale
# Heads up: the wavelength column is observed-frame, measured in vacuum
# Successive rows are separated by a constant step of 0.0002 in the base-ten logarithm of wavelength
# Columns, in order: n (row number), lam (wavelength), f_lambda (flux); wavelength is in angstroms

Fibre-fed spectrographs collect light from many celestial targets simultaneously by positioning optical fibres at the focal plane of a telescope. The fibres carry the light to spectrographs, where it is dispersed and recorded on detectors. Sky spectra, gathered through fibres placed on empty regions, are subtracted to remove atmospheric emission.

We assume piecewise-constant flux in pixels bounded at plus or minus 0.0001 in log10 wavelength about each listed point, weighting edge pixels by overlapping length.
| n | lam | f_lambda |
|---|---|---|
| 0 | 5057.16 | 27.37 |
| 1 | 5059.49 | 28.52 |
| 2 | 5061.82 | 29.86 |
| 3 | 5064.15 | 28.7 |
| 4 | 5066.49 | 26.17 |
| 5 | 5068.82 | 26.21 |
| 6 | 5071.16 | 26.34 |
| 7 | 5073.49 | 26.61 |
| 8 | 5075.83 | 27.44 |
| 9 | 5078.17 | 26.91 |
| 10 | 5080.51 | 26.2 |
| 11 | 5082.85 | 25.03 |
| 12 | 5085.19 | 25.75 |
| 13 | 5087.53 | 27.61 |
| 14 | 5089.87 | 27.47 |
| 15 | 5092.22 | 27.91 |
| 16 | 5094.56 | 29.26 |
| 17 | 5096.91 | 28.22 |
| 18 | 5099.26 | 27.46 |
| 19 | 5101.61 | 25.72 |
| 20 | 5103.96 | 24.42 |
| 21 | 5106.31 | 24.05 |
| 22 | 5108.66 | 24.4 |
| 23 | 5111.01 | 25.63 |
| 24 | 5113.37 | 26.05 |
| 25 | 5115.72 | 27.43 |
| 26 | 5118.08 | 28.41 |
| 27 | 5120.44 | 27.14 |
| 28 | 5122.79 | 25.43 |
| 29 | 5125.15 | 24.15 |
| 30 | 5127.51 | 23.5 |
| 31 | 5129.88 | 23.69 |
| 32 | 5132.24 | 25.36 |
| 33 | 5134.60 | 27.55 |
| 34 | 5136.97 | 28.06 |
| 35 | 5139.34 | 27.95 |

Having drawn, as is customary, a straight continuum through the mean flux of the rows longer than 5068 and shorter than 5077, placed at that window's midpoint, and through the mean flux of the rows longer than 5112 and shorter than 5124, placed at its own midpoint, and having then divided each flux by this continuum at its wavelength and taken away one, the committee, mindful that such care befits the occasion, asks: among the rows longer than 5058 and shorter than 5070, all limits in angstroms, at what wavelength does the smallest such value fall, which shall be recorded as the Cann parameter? 5066.49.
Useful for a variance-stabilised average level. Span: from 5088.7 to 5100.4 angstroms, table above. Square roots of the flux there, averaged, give 5.30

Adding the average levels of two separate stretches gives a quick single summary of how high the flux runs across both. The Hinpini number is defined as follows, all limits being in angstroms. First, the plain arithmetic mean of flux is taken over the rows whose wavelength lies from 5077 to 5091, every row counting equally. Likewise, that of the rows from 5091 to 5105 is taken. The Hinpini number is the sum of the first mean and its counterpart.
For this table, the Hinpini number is 53.7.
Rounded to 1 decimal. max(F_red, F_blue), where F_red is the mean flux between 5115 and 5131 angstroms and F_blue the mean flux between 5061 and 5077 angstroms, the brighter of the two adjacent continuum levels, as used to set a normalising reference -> 27.3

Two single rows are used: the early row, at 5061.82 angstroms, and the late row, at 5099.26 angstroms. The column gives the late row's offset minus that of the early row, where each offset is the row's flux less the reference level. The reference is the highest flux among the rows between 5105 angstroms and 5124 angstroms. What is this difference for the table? -2.4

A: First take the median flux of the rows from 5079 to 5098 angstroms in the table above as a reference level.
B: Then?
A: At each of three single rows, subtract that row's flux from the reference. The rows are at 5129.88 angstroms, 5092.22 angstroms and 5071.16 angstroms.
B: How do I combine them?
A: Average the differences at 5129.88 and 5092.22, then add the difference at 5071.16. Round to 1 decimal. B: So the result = 2.9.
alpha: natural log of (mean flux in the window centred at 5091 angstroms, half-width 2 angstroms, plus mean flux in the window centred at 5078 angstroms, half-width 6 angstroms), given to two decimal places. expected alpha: 3.99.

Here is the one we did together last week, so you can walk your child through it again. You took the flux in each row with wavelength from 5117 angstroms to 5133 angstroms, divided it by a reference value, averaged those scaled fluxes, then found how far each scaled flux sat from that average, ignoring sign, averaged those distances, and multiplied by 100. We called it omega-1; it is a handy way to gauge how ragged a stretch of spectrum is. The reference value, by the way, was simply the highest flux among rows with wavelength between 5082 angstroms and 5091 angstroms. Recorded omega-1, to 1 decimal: 5.0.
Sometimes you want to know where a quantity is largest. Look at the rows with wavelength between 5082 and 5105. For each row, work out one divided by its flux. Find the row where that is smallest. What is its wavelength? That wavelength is 5094.56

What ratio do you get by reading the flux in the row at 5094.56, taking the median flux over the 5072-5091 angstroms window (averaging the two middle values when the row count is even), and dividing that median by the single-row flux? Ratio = 0.915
